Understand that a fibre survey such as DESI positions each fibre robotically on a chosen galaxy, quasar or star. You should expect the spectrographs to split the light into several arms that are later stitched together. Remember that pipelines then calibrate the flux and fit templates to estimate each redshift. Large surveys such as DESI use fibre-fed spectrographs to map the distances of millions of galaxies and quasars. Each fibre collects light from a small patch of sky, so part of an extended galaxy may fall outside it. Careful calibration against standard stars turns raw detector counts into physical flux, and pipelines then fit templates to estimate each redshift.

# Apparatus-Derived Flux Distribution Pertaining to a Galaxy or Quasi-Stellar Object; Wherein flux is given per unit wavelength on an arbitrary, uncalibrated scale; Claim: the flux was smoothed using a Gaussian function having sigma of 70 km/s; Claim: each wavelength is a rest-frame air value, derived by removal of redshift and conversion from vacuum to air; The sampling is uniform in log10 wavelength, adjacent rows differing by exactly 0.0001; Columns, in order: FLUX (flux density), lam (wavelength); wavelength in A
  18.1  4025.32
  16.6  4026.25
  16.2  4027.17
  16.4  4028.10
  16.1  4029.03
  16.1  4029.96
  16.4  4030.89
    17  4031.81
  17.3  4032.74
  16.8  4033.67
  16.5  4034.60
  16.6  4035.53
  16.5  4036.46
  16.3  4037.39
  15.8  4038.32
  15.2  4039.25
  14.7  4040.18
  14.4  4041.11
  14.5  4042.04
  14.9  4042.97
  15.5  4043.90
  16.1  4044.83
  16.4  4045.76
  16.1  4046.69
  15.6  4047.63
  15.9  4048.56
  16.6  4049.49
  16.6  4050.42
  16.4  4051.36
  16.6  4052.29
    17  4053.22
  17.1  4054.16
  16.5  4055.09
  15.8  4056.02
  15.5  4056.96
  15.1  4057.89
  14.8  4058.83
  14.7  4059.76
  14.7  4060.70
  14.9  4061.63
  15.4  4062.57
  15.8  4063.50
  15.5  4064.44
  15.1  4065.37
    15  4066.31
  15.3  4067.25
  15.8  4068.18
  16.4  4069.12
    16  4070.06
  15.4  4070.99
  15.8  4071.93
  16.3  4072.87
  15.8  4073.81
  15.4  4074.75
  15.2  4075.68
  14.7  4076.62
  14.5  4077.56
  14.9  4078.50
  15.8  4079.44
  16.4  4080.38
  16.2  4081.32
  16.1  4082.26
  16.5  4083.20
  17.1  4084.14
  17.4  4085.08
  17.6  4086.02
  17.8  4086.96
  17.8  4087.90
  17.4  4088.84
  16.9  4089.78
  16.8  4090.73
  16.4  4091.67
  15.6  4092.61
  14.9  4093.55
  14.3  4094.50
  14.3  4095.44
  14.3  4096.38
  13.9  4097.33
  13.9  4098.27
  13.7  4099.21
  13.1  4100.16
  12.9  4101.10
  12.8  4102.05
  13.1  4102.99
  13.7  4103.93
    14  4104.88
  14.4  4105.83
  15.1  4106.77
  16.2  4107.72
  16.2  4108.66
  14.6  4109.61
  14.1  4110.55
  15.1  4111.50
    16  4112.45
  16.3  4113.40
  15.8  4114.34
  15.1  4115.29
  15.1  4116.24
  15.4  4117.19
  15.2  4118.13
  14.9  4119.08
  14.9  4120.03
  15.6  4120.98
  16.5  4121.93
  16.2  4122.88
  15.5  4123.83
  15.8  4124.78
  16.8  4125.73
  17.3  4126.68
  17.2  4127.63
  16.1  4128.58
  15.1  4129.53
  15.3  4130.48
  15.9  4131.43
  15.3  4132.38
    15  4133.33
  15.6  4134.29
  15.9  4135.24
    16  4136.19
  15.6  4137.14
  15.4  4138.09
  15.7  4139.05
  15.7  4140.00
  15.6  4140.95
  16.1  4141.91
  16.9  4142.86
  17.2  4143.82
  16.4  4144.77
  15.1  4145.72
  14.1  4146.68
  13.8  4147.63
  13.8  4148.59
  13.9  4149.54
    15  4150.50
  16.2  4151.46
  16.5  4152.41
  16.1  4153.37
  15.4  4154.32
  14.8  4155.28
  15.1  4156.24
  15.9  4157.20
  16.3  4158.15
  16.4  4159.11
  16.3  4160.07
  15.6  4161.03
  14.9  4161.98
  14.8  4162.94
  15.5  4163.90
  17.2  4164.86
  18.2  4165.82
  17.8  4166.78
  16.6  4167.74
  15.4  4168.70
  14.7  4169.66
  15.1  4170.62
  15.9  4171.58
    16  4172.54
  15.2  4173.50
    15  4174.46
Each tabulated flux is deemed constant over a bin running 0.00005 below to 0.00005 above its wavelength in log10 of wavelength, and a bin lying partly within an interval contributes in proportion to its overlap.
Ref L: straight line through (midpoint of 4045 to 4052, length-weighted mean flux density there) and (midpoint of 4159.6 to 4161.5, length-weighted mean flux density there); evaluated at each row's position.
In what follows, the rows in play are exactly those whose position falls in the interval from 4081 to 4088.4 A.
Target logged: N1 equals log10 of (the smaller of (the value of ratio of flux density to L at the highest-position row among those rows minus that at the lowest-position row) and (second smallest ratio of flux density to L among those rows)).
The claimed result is -1.00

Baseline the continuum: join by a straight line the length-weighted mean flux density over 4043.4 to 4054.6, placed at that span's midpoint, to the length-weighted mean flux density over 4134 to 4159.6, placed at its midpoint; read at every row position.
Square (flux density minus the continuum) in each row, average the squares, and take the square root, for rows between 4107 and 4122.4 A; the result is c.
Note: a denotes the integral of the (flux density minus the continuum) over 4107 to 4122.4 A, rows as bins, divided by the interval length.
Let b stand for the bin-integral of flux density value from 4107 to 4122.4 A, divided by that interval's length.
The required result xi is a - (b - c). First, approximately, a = -0.4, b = 15.4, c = 0.76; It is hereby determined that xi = -15.1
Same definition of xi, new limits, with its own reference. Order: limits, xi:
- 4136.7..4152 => -14.6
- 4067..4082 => -15.4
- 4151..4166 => -14.5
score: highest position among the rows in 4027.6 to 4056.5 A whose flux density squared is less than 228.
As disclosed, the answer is 4042.97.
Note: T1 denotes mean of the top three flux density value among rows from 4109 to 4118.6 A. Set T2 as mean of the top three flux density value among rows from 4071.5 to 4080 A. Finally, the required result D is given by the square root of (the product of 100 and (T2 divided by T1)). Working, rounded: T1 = 16.0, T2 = 16.0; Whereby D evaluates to 10.0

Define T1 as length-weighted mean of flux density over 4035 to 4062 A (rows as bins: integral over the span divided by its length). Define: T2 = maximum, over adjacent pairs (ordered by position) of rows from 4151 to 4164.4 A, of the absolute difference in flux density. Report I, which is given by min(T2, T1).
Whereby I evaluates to 0.80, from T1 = 15.8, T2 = 0.80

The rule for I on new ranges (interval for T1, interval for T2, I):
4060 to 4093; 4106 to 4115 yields 1.60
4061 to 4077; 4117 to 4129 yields 1.10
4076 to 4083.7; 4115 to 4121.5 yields 0.70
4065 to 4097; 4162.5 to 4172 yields 1.70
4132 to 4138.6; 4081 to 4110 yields 1.60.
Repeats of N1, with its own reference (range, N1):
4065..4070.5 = -1.25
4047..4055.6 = -1.25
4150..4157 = -2.15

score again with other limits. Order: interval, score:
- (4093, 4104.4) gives 4103.93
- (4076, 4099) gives 4098.27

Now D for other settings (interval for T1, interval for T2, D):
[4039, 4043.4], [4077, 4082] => 10.4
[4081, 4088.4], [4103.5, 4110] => 9.4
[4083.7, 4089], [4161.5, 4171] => 10.0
